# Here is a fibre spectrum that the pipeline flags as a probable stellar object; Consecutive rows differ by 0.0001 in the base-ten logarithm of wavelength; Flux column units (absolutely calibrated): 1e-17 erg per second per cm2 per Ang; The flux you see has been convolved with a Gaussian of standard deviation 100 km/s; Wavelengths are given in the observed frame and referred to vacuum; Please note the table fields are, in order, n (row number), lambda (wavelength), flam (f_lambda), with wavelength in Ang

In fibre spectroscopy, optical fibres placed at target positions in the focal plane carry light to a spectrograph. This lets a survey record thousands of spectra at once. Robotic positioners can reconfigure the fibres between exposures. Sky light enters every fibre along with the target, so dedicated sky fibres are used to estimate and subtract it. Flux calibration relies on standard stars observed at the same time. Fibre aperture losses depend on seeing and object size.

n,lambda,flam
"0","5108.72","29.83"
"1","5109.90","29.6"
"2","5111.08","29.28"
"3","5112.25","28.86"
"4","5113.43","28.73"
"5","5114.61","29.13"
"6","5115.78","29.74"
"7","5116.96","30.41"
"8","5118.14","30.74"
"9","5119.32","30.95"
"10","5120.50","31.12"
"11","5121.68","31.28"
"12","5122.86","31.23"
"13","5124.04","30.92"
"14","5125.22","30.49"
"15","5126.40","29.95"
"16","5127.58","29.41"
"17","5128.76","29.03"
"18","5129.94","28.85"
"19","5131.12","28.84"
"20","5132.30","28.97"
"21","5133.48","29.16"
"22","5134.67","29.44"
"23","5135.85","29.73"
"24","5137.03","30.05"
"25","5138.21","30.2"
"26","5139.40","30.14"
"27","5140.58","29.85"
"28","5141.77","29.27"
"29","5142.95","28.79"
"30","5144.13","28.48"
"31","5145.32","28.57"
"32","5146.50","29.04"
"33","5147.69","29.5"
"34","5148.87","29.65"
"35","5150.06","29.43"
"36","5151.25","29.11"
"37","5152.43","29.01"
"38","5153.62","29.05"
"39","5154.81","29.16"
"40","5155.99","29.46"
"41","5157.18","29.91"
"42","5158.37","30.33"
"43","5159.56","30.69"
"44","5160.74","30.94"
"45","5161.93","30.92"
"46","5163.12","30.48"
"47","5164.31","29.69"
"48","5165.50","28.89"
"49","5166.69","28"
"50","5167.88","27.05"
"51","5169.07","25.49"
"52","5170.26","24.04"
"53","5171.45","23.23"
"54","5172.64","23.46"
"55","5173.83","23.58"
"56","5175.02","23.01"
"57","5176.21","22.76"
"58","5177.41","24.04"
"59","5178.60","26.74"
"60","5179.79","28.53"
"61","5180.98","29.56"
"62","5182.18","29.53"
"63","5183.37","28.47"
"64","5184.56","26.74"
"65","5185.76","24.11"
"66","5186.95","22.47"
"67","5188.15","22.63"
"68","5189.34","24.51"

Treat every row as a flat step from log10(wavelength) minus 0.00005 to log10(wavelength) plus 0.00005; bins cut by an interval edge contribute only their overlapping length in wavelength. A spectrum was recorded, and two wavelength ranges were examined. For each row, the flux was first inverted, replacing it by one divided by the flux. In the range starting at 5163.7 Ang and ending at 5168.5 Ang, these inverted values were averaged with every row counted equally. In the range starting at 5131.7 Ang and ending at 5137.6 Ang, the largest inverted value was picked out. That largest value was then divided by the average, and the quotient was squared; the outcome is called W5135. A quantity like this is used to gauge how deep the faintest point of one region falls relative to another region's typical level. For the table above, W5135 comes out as 0.96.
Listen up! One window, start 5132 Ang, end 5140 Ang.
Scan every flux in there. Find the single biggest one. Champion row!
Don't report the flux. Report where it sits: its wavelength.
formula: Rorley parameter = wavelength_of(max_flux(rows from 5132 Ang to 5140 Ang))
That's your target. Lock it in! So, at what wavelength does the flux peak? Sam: 5138.21 Ang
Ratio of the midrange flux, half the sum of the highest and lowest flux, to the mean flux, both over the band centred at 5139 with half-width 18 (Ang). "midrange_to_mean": 1.01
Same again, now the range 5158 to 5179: 1.00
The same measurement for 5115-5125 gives 0.99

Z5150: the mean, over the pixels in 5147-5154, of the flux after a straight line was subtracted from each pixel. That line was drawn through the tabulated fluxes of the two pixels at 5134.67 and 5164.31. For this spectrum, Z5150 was -0.3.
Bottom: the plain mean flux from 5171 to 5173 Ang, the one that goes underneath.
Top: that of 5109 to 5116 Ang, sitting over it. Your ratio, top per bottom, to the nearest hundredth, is 1.25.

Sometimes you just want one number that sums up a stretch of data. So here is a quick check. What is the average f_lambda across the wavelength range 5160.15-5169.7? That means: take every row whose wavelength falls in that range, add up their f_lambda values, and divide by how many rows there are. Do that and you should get 28.9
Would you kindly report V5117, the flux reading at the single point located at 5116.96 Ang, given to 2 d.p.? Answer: 30.41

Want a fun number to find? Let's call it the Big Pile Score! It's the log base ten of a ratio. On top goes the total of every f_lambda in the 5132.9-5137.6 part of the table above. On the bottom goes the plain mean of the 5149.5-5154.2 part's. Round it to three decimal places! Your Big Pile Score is 0.609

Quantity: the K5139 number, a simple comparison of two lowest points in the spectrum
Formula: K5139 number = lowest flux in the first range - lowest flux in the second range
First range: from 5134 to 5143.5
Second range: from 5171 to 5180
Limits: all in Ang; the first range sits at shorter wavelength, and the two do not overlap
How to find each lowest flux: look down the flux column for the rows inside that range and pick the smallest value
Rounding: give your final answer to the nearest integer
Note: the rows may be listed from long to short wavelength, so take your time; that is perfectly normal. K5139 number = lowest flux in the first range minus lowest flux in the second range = 6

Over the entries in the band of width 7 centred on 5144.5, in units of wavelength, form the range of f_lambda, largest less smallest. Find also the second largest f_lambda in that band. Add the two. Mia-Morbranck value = 30.3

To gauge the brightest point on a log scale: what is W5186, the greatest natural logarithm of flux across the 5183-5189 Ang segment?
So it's 3.35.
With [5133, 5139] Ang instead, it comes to 3.41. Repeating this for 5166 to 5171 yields 3.33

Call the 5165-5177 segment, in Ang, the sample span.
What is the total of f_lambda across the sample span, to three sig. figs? 250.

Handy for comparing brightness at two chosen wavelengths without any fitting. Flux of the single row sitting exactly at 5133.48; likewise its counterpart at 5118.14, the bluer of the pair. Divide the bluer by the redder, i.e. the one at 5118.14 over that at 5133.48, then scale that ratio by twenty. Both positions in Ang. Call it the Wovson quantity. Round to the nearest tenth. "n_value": 21.1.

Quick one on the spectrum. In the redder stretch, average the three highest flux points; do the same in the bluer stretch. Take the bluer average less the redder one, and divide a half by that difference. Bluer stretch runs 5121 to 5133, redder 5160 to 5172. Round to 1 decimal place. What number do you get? 1.4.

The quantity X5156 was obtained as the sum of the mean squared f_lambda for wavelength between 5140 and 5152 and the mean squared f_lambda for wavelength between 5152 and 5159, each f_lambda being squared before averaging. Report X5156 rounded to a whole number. 1721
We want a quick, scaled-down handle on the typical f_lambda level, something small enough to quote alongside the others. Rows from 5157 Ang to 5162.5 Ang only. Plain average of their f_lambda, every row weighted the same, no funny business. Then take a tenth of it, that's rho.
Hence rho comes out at 3.06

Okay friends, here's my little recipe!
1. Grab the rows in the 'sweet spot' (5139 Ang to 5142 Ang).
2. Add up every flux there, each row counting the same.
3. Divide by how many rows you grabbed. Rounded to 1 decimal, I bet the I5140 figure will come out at 29.8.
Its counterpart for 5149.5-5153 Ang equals 29.2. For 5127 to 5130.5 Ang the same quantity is 29.1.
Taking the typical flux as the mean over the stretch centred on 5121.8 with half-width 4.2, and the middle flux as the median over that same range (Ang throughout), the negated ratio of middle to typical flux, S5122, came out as -1.00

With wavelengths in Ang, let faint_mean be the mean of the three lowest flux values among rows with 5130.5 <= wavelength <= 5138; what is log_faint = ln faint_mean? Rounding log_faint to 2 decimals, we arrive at 3.37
